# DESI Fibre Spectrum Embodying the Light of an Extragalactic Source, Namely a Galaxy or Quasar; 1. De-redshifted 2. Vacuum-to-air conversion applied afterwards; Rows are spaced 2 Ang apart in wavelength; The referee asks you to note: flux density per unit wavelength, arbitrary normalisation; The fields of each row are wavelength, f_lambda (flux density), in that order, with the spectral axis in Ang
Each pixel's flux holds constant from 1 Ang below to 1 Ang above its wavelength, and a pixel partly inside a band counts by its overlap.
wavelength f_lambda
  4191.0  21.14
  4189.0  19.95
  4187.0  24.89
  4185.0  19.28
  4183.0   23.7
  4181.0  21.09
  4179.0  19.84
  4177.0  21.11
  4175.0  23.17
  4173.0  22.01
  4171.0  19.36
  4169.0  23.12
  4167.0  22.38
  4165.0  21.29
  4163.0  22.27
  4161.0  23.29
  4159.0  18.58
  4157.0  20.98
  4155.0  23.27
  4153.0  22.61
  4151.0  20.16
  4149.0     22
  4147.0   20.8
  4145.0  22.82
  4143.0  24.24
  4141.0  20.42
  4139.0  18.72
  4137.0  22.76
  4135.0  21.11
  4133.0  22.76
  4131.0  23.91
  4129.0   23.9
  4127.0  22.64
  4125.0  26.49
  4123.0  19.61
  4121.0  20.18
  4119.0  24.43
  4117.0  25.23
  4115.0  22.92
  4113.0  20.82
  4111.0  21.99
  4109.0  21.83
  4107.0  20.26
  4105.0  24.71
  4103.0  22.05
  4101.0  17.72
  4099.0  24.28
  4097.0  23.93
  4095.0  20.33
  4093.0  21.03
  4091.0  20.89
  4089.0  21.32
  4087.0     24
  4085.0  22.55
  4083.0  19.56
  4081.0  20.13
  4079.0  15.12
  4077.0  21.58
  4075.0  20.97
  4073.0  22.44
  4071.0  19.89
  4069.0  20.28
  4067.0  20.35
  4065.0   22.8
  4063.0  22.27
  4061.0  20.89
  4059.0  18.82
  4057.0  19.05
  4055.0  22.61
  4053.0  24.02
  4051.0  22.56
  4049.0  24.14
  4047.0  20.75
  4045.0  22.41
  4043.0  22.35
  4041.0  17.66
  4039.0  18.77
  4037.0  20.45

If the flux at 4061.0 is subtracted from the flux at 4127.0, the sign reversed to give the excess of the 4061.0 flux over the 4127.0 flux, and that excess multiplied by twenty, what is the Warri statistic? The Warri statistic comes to -35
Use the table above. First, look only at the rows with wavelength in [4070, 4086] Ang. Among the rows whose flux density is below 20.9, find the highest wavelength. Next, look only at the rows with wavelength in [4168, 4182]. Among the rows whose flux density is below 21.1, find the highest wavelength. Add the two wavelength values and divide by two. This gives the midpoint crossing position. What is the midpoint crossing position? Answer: 4132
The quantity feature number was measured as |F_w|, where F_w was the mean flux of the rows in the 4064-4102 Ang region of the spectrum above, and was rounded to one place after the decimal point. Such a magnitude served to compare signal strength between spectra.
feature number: 21.0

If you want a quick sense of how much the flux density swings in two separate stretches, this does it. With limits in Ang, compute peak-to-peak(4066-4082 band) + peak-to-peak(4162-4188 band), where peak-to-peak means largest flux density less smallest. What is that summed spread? 12.9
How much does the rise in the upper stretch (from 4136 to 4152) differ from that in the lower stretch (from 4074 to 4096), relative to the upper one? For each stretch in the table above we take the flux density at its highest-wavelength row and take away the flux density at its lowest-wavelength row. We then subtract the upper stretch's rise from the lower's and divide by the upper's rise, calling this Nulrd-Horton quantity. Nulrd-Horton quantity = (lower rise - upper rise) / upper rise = -0.8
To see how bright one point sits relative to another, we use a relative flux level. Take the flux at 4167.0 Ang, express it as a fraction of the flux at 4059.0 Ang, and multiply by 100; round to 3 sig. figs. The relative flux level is 119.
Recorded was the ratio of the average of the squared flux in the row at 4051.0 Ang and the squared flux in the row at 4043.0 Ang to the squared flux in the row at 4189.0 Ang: 1.3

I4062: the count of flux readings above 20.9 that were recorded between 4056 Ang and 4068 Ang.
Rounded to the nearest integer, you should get 2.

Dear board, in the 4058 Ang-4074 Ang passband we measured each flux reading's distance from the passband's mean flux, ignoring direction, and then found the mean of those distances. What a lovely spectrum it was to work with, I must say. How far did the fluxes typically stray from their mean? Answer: 1.15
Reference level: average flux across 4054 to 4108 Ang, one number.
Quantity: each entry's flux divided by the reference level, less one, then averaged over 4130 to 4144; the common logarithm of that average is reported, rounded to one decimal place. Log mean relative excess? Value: -1.4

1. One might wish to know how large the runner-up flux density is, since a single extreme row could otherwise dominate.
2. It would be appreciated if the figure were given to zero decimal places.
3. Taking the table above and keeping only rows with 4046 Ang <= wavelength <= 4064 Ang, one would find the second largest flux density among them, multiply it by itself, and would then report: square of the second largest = 577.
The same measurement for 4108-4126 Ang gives 637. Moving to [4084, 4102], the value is 576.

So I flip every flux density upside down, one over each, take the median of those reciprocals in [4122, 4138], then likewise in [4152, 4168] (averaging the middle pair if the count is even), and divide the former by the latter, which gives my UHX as 0.98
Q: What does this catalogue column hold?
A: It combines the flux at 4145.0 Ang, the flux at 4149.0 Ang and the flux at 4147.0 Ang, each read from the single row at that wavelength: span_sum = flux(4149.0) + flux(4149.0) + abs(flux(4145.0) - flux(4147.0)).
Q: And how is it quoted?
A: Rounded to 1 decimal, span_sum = 46.0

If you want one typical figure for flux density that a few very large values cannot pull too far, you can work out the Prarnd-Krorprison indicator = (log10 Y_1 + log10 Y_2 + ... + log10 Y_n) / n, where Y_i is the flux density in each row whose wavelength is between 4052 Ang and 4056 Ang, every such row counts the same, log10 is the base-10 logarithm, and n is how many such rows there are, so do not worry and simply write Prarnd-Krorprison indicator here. 1.37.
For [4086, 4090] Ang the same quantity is 1.35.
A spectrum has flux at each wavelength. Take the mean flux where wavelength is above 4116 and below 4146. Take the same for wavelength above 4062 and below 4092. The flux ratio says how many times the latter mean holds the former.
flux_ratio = 0.93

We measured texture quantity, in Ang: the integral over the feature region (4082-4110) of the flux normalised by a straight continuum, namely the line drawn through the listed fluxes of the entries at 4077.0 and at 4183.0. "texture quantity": 27.7 Ang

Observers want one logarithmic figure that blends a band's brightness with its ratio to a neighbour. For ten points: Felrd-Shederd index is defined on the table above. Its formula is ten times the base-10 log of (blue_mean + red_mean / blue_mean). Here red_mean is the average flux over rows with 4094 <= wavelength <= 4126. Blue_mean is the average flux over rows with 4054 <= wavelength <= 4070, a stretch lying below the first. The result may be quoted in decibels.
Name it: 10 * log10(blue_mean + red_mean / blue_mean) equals 13.4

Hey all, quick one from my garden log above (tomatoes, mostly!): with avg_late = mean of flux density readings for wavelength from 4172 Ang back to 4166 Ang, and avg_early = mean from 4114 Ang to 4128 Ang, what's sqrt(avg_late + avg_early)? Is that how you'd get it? 6.69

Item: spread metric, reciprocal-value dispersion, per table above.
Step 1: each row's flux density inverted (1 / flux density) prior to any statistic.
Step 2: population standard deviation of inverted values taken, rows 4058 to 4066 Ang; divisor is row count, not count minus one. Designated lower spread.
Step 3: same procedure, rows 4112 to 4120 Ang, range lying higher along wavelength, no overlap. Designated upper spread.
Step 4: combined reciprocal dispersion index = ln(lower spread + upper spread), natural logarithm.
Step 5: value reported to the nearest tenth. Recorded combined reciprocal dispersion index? -5.0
